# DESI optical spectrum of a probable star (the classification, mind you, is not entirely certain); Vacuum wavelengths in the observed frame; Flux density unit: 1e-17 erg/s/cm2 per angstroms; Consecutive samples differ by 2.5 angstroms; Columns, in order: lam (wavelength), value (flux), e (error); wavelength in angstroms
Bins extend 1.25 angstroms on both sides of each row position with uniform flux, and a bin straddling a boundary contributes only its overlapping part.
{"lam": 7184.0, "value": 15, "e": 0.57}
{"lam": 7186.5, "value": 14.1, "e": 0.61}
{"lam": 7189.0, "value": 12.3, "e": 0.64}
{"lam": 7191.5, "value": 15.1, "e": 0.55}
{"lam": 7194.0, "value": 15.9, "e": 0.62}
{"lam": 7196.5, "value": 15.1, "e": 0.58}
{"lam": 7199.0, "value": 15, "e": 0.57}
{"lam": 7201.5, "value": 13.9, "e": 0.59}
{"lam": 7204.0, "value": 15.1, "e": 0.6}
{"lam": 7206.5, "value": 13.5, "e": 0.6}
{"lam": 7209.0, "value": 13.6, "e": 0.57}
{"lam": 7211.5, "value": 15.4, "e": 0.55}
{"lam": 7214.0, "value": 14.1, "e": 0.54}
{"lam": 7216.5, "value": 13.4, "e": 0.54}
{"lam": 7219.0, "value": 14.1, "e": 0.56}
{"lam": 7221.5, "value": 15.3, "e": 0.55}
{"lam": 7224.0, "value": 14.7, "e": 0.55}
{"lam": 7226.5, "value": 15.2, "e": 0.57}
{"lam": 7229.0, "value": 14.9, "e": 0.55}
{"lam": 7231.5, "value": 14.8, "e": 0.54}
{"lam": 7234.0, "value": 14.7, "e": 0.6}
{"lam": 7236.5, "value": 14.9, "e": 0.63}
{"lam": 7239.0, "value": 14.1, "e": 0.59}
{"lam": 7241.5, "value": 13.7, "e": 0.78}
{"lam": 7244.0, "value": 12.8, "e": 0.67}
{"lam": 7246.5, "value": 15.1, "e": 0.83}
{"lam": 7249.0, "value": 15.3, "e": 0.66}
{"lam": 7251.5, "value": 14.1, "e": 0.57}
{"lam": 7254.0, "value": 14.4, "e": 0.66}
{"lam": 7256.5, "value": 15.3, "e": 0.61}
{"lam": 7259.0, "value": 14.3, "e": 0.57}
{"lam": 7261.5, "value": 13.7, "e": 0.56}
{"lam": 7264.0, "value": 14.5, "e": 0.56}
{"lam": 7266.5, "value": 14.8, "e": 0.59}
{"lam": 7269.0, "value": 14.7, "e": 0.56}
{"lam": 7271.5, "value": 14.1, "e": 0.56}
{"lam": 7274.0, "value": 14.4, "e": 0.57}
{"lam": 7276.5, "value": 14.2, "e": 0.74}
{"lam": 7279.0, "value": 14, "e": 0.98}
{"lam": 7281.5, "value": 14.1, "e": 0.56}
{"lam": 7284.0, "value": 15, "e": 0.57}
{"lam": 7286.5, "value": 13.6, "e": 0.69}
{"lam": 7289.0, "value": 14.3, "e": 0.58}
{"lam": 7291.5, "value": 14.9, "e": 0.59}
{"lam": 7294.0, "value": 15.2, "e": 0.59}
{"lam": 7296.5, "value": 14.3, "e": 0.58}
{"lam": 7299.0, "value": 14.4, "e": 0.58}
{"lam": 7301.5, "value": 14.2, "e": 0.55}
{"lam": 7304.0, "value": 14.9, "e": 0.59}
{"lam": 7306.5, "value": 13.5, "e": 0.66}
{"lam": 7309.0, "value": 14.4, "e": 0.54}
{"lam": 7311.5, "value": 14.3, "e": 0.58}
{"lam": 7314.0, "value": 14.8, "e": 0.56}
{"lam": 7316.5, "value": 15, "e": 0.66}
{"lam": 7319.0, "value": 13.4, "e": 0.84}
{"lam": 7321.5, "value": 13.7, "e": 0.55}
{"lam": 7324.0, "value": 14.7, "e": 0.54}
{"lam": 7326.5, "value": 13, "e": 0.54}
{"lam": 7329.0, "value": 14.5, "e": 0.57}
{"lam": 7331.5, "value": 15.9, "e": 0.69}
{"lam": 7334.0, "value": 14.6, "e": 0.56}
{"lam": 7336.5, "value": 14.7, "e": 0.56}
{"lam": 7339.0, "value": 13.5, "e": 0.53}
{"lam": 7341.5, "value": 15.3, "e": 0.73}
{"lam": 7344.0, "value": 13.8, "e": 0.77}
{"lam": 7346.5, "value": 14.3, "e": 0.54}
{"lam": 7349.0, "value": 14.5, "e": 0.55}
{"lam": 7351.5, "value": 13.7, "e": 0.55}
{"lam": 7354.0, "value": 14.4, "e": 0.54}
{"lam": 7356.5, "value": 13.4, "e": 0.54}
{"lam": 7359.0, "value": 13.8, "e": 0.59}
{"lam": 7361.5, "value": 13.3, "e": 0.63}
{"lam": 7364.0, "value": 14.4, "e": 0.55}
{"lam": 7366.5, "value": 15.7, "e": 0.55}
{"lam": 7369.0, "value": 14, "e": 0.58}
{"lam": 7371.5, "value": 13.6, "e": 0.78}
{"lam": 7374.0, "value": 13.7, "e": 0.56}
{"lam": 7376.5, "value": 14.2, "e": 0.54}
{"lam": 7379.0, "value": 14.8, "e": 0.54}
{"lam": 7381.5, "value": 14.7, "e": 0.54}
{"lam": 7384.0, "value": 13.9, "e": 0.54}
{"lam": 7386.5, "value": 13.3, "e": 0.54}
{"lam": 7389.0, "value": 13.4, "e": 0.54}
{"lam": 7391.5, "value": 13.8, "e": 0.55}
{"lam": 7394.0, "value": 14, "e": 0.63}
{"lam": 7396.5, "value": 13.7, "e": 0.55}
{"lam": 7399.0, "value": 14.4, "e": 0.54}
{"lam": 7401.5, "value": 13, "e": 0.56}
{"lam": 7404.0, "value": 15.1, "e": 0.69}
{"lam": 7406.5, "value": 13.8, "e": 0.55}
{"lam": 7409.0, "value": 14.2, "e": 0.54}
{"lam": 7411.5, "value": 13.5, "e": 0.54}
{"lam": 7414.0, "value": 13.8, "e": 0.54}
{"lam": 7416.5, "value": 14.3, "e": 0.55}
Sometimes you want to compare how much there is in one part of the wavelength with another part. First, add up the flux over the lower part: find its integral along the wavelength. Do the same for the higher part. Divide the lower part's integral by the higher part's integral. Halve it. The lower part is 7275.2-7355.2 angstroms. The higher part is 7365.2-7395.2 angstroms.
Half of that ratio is 1.4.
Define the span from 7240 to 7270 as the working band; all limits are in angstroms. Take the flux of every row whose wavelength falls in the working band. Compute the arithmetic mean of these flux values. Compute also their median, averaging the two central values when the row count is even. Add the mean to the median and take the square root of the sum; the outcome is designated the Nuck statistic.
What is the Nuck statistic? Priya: 5.37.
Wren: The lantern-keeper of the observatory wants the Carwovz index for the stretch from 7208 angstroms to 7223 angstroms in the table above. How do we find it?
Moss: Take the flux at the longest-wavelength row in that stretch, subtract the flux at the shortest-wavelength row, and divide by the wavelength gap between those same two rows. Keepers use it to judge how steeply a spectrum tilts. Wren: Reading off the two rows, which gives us 0.14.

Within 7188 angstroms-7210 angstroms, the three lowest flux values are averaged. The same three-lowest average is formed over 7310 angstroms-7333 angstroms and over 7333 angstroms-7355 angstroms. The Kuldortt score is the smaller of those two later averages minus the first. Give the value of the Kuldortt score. 0.2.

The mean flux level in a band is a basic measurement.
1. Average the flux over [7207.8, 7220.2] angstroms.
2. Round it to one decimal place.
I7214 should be 14.1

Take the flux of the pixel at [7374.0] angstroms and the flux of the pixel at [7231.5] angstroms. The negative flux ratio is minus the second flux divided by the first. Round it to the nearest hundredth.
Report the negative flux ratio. -1.08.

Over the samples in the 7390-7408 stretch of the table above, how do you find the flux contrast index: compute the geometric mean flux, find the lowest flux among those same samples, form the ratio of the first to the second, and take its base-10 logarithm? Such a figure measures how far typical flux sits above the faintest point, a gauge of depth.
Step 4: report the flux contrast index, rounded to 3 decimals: 0.031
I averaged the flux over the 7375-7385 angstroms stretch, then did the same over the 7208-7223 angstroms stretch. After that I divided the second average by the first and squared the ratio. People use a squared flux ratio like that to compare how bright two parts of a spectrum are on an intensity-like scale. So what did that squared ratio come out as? 0.99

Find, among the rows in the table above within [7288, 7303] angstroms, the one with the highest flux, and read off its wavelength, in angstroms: 7294.0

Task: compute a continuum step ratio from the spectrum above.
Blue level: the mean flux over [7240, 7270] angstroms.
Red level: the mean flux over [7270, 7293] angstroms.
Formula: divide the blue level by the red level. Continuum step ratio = 1.01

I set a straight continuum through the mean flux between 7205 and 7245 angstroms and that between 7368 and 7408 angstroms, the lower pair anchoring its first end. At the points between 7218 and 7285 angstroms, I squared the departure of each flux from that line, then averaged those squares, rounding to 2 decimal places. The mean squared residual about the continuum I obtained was 0.37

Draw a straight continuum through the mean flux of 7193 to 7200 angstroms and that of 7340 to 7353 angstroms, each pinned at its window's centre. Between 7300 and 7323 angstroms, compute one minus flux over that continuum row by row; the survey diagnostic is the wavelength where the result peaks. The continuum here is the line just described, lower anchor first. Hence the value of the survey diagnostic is 7319.0 angstroms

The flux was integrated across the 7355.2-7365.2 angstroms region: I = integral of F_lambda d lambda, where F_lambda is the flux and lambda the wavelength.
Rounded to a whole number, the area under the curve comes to 137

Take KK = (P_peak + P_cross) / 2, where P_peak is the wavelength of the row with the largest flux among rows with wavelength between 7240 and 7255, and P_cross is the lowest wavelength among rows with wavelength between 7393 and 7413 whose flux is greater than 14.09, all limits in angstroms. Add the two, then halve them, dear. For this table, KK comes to 7324.0 angstroms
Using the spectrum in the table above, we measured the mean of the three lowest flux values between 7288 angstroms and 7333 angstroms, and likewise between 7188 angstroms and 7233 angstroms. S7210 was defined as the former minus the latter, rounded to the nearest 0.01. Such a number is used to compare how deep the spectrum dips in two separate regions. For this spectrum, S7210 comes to 0.23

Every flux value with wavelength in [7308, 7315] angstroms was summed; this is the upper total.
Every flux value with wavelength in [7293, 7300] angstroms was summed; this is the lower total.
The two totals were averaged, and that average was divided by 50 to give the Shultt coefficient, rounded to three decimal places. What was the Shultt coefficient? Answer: 0.874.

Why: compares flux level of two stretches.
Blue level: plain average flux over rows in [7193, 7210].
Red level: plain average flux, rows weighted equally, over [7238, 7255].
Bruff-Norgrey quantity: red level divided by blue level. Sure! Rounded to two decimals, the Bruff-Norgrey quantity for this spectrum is 0.97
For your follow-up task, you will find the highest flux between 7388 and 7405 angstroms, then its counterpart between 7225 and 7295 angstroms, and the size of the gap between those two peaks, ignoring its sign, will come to 0.20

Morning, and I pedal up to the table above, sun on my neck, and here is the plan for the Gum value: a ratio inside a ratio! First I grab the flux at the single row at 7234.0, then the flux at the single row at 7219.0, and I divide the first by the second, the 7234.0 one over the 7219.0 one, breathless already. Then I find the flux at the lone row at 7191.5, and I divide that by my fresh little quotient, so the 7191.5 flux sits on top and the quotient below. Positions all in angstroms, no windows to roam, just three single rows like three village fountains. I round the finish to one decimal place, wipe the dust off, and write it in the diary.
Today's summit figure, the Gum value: 14.5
